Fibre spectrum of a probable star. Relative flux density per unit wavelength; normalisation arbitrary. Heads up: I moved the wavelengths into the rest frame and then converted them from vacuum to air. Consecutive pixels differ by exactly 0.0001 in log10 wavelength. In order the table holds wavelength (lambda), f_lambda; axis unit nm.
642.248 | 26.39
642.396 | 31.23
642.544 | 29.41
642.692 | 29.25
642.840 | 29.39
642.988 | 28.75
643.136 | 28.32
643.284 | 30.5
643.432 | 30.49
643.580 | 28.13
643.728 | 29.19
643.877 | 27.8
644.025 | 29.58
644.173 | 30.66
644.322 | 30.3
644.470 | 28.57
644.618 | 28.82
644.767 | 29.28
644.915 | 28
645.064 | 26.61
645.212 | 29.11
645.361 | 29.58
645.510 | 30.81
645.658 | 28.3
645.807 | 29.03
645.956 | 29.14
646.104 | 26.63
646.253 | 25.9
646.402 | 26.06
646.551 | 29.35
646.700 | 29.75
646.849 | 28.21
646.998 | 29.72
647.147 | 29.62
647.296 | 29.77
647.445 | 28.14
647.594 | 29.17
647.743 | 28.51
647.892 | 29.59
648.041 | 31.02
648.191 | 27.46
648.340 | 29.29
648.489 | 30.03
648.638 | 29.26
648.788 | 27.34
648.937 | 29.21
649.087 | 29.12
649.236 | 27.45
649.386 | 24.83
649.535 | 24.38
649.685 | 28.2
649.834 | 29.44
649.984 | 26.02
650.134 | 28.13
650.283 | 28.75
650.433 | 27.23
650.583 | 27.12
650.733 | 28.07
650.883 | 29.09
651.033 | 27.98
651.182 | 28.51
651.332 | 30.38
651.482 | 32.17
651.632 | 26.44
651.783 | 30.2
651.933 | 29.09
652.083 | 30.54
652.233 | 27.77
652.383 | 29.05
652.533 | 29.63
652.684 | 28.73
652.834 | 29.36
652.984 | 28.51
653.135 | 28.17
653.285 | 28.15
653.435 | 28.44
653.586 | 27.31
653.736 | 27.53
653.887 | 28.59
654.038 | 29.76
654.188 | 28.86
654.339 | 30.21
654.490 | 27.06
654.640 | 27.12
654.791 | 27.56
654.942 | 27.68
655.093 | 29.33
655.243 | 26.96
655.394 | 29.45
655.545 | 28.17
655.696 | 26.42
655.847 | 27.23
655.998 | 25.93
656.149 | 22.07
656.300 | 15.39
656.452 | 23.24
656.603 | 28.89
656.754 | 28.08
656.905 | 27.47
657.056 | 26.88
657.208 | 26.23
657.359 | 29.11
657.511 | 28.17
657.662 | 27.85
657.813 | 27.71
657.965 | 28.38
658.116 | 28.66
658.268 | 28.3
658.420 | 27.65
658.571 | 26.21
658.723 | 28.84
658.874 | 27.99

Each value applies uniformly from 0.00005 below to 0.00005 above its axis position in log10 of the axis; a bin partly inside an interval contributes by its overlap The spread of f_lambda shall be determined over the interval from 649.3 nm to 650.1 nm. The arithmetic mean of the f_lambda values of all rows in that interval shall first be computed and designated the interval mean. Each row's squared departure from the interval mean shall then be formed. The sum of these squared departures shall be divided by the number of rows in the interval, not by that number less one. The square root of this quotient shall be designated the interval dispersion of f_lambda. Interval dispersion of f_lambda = 2.0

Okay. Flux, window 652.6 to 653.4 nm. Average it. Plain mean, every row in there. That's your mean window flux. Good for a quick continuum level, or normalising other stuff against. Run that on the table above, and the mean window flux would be 28.6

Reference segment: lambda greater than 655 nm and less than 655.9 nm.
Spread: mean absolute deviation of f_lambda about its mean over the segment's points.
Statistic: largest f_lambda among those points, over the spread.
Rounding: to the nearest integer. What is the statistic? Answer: 28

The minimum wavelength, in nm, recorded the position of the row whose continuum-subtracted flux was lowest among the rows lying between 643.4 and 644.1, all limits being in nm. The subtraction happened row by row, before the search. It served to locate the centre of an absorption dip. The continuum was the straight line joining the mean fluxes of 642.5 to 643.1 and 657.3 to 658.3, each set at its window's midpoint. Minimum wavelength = 643.877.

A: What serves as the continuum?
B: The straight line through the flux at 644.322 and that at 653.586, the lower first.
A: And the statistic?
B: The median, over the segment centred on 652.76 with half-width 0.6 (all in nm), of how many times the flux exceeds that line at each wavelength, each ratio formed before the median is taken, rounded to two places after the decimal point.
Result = 1.04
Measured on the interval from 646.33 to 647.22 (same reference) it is 1.00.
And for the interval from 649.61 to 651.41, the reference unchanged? 0.99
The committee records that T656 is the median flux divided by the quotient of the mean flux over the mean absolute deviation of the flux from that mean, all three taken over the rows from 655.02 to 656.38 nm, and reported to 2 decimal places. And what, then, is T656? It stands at 3.24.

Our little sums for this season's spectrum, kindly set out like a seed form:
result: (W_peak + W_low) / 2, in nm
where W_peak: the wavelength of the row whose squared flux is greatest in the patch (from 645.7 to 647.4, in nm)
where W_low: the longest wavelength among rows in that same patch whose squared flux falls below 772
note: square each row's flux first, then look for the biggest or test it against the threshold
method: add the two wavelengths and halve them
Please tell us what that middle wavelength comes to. 646.85 nm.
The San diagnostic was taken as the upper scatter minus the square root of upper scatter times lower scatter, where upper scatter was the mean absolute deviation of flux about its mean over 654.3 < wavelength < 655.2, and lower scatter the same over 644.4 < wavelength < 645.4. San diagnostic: 0.19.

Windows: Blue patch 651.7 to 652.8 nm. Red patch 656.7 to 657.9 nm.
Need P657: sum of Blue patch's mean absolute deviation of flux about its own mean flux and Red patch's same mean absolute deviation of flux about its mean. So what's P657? 1.3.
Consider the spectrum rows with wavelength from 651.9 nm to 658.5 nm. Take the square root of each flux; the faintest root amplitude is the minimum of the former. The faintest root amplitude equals 3.92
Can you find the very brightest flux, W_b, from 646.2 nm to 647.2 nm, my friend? 29.75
